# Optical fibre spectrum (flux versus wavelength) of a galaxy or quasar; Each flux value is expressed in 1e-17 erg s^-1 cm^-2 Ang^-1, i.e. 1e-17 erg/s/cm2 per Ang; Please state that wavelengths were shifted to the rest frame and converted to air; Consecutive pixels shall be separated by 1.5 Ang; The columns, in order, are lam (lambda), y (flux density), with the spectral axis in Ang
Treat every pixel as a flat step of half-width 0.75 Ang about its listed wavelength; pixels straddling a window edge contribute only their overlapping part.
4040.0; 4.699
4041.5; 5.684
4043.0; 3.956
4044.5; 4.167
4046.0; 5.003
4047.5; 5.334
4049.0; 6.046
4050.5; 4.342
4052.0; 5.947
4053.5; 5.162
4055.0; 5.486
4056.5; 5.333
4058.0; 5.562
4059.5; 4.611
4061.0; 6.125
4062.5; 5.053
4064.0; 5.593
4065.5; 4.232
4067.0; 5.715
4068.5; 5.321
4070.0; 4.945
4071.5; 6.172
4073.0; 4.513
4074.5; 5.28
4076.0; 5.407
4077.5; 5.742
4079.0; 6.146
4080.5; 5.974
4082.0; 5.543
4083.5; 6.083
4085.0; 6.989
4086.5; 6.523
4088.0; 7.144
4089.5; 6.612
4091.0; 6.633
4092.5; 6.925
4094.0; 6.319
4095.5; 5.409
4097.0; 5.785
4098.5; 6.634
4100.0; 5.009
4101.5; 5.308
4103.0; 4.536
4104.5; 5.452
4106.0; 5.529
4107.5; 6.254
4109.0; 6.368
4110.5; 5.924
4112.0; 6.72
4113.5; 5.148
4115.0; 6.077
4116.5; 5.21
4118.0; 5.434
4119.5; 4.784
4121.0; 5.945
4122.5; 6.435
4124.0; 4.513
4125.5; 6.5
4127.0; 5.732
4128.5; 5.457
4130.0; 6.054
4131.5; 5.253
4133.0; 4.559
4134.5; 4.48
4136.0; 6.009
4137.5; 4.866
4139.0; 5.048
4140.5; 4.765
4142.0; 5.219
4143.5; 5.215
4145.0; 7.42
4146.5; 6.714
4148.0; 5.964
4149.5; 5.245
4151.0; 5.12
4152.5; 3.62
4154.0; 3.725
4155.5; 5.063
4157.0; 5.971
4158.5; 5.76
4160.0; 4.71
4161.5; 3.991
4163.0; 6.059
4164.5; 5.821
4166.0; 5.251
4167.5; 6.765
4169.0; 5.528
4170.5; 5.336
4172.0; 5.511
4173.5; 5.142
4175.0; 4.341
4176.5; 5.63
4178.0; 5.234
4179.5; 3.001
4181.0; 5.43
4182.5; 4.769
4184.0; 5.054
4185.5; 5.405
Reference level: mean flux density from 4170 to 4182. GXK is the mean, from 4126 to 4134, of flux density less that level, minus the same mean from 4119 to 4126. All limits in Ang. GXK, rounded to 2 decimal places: -0.22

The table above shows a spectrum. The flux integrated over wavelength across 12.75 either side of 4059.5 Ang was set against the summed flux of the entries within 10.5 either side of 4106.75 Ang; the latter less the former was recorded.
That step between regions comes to -57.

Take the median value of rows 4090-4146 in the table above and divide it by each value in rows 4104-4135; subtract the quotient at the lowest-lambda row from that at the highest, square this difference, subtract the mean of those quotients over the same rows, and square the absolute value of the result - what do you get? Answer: 0.88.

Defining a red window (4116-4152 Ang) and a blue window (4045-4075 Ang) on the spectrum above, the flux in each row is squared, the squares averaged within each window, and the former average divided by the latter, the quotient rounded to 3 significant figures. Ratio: 1.09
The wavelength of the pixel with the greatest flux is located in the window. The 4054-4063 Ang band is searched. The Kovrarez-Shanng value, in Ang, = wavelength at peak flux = 4061.0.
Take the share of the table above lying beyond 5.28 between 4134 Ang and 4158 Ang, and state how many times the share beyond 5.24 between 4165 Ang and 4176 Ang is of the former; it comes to 2.3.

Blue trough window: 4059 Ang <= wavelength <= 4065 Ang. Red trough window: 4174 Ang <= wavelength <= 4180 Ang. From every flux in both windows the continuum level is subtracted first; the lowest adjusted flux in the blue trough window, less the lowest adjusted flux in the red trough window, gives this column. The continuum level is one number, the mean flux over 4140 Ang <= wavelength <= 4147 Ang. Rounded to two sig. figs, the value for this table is 1.6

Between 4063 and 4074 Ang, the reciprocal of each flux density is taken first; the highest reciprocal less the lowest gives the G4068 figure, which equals 0.074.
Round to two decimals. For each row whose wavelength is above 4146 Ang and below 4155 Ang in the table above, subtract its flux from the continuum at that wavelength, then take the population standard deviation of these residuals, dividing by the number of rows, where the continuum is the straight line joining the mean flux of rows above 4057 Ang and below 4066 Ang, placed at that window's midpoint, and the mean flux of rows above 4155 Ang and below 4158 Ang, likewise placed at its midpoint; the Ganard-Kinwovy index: 1.12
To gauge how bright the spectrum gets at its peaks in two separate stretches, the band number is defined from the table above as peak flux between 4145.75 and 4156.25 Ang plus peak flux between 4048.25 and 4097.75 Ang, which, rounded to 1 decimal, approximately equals 13.9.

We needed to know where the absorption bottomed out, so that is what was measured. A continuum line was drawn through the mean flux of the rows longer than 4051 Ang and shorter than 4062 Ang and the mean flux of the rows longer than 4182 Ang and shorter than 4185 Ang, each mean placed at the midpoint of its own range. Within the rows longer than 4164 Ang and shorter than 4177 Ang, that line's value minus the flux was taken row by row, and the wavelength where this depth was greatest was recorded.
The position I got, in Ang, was 4175.0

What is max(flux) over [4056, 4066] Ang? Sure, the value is 6.125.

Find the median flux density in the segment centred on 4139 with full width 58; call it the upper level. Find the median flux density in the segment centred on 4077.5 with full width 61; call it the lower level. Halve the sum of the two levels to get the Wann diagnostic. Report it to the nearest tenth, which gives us 5.4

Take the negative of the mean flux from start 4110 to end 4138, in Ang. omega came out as -5.53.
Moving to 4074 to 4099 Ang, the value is -6.19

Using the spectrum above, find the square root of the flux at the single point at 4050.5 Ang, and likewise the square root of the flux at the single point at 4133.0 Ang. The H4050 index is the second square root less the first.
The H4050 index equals 0.051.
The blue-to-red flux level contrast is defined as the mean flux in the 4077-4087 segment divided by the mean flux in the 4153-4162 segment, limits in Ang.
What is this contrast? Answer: 1.26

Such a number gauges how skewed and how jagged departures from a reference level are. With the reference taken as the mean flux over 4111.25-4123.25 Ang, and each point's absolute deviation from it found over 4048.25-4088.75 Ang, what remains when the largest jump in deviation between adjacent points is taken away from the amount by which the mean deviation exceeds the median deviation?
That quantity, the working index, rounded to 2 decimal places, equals -1.32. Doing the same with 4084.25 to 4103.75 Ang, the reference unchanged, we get -0.92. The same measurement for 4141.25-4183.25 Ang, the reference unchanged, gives -2.14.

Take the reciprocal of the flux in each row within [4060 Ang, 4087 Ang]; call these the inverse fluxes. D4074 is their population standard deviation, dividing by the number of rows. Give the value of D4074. 0.0228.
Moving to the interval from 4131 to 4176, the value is 0.0322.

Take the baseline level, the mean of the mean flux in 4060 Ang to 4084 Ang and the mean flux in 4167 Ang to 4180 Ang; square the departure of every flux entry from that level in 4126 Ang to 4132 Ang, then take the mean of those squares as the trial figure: 0.2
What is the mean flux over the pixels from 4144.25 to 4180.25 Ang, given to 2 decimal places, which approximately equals 5.29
